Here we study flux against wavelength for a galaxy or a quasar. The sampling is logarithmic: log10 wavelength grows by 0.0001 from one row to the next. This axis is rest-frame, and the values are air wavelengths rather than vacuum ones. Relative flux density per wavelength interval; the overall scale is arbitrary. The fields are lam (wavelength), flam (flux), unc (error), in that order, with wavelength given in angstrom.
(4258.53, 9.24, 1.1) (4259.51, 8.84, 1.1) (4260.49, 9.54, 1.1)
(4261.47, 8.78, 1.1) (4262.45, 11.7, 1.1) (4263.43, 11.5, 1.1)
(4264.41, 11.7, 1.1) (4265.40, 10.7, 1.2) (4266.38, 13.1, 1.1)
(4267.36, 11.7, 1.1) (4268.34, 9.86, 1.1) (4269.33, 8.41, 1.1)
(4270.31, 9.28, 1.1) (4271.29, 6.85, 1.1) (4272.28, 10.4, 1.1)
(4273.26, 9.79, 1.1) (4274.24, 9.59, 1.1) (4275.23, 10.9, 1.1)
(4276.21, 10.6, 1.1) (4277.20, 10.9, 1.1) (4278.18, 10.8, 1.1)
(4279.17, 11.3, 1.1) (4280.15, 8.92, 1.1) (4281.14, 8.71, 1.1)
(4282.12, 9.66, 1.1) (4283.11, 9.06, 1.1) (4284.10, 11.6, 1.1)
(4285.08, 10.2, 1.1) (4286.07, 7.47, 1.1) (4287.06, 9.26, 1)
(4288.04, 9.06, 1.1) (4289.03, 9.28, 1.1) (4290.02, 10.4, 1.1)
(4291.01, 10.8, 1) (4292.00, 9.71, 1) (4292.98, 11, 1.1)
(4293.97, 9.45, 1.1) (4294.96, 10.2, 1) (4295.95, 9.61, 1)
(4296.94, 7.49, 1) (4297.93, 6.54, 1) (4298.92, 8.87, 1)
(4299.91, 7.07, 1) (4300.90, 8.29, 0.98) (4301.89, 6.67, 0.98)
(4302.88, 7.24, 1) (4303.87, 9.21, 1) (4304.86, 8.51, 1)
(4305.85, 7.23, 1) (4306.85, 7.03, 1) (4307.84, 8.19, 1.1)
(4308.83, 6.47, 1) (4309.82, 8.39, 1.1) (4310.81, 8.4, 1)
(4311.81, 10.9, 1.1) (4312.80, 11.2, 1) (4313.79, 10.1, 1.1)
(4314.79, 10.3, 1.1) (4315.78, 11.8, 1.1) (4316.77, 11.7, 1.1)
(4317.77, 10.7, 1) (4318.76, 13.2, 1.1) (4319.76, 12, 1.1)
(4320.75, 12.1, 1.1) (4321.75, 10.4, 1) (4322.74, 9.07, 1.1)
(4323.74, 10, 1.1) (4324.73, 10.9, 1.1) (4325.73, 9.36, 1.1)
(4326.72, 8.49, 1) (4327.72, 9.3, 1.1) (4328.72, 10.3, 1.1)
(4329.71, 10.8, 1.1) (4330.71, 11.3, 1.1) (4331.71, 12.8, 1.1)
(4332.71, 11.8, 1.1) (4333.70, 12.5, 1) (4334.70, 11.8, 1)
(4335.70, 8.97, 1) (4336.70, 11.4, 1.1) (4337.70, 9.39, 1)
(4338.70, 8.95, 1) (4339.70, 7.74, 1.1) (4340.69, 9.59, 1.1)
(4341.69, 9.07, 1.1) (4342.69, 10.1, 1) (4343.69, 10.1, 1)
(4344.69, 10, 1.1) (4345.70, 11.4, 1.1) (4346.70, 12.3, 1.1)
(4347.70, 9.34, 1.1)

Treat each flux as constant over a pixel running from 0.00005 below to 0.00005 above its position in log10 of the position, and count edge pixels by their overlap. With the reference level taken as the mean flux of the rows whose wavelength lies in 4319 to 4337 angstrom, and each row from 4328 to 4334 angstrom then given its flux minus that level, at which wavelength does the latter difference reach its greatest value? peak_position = 4331.71 angstrom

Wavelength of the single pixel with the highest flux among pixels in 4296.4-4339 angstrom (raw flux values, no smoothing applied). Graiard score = 4318.76 angstrom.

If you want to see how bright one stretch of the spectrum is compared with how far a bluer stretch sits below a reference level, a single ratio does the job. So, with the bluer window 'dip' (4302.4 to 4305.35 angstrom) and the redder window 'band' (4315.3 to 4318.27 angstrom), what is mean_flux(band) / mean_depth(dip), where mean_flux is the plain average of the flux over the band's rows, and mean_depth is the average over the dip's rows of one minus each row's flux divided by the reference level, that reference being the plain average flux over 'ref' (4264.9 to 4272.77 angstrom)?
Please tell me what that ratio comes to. 67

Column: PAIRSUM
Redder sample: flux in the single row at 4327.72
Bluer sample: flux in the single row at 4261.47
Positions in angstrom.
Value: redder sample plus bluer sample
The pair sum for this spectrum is 18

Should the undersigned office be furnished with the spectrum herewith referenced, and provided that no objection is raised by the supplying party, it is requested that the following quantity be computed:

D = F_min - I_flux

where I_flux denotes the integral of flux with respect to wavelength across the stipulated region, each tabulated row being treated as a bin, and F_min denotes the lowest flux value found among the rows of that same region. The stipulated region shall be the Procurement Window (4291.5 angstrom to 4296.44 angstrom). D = -40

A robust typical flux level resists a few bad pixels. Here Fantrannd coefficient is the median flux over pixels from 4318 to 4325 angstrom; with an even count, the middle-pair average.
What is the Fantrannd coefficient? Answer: 10.9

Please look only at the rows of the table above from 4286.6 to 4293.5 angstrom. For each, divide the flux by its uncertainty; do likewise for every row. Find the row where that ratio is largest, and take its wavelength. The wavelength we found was 4291.01 angstrom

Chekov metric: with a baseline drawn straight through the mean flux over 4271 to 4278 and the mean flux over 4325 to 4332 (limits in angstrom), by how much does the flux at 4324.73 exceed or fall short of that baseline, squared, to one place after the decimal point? 0.4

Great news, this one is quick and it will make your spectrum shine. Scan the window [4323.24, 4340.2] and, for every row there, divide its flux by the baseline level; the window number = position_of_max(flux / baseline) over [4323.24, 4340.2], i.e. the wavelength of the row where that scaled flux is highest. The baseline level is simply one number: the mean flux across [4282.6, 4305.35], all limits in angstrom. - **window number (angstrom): 4331.71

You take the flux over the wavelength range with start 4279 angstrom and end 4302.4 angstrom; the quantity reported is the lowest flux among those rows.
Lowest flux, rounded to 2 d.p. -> 6.54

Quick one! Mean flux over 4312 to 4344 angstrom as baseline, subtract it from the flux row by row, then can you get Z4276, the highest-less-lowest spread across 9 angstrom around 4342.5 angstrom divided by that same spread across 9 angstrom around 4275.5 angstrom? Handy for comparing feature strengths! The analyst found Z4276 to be 1.0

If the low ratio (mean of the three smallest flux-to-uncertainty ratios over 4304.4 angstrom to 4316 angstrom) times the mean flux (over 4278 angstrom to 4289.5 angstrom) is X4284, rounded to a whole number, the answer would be 66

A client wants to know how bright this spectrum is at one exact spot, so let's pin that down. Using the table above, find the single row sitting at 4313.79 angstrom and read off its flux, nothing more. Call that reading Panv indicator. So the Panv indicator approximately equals 10.1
